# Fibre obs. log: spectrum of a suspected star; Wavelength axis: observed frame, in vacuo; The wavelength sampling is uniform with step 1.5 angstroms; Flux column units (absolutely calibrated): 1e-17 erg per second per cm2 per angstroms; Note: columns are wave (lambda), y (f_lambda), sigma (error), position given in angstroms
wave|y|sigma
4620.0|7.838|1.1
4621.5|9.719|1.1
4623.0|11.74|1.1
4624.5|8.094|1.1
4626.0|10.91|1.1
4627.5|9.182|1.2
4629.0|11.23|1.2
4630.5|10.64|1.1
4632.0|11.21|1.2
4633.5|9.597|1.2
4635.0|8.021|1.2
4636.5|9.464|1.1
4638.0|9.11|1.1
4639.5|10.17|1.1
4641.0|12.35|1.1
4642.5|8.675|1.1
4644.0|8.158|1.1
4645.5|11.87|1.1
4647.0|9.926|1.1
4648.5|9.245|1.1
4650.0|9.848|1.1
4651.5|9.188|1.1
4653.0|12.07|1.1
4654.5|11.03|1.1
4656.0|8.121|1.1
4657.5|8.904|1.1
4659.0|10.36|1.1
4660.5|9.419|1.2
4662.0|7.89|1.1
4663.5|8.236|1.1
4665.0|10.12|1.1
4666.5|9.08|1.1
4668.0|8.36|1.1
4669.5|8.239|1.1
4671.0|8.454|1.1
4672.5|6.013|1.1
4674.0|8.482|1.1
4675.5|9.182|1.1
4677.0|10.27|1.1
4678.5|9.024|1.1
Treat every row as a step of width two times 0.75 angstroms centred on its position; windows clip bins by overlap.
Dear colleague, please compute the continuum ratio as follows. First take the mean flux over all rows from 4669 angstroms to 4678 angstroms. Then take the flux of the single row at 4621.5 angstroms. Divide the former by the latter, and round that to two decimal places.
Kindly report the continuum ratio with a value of 0.87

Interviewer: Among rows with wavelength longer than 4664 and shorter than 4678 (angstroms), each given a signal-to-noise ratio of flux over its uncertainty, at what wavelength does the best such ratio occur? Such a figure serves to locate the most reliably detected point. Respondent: 4677.0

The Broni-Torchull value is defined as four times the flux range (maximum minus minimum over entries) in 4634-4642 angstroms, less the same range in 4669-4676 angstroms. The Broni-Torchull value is 14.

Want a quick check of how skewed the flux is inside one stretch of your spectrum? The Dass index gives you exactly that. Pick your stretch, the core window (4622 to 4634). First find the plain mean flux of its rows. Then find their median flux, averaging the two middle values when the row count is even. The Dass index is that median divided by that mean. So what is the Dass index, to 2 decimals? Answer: 1.04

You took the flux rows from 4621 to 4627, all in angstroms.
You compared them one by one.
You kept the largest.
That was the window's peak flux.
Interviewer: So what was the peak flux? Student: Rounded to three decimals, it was 11.740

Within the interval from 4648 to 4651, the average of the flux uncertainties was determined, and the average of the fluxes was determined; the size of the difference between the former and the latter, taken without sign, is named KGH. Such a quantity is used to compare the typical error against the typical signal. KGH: 8.4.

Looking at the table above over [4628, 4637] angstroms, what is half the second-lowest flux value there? 4.73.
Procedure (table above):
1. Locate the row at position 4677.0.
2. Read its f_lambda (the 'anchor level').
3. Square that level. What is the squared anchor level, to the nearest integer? 105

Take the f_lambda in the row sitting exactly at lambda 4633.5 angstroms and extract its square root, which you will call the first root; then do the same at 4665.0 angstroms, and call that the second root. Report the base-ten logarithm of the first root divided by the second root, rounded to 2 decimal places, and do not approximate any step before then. -0.01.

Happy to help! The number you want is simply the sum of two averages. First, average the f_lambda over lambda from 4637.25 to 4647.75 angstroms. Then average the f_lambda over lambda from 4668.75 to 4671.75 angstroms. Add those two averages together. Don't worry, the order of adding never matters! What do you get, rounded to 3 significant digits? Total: 18.4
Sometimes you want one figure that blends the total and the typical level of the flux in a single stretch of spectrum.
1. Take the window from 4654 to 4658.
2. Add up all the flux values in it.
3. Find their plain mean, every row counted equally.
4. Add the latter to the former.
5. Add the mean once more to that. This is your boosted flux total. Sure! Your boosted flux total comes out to 47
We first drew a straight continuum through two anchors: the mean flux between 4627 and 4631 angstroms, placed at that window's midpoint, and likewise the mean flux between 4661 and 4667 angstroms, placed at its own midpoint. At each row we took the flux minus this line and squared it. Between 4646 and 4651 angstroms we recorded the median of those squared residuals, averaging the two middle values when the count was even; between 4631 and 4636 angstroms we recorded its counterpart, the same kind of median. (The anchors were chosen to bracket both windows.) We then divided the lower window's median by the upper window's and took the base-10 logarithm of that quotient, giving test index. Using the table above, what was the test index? 0.9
